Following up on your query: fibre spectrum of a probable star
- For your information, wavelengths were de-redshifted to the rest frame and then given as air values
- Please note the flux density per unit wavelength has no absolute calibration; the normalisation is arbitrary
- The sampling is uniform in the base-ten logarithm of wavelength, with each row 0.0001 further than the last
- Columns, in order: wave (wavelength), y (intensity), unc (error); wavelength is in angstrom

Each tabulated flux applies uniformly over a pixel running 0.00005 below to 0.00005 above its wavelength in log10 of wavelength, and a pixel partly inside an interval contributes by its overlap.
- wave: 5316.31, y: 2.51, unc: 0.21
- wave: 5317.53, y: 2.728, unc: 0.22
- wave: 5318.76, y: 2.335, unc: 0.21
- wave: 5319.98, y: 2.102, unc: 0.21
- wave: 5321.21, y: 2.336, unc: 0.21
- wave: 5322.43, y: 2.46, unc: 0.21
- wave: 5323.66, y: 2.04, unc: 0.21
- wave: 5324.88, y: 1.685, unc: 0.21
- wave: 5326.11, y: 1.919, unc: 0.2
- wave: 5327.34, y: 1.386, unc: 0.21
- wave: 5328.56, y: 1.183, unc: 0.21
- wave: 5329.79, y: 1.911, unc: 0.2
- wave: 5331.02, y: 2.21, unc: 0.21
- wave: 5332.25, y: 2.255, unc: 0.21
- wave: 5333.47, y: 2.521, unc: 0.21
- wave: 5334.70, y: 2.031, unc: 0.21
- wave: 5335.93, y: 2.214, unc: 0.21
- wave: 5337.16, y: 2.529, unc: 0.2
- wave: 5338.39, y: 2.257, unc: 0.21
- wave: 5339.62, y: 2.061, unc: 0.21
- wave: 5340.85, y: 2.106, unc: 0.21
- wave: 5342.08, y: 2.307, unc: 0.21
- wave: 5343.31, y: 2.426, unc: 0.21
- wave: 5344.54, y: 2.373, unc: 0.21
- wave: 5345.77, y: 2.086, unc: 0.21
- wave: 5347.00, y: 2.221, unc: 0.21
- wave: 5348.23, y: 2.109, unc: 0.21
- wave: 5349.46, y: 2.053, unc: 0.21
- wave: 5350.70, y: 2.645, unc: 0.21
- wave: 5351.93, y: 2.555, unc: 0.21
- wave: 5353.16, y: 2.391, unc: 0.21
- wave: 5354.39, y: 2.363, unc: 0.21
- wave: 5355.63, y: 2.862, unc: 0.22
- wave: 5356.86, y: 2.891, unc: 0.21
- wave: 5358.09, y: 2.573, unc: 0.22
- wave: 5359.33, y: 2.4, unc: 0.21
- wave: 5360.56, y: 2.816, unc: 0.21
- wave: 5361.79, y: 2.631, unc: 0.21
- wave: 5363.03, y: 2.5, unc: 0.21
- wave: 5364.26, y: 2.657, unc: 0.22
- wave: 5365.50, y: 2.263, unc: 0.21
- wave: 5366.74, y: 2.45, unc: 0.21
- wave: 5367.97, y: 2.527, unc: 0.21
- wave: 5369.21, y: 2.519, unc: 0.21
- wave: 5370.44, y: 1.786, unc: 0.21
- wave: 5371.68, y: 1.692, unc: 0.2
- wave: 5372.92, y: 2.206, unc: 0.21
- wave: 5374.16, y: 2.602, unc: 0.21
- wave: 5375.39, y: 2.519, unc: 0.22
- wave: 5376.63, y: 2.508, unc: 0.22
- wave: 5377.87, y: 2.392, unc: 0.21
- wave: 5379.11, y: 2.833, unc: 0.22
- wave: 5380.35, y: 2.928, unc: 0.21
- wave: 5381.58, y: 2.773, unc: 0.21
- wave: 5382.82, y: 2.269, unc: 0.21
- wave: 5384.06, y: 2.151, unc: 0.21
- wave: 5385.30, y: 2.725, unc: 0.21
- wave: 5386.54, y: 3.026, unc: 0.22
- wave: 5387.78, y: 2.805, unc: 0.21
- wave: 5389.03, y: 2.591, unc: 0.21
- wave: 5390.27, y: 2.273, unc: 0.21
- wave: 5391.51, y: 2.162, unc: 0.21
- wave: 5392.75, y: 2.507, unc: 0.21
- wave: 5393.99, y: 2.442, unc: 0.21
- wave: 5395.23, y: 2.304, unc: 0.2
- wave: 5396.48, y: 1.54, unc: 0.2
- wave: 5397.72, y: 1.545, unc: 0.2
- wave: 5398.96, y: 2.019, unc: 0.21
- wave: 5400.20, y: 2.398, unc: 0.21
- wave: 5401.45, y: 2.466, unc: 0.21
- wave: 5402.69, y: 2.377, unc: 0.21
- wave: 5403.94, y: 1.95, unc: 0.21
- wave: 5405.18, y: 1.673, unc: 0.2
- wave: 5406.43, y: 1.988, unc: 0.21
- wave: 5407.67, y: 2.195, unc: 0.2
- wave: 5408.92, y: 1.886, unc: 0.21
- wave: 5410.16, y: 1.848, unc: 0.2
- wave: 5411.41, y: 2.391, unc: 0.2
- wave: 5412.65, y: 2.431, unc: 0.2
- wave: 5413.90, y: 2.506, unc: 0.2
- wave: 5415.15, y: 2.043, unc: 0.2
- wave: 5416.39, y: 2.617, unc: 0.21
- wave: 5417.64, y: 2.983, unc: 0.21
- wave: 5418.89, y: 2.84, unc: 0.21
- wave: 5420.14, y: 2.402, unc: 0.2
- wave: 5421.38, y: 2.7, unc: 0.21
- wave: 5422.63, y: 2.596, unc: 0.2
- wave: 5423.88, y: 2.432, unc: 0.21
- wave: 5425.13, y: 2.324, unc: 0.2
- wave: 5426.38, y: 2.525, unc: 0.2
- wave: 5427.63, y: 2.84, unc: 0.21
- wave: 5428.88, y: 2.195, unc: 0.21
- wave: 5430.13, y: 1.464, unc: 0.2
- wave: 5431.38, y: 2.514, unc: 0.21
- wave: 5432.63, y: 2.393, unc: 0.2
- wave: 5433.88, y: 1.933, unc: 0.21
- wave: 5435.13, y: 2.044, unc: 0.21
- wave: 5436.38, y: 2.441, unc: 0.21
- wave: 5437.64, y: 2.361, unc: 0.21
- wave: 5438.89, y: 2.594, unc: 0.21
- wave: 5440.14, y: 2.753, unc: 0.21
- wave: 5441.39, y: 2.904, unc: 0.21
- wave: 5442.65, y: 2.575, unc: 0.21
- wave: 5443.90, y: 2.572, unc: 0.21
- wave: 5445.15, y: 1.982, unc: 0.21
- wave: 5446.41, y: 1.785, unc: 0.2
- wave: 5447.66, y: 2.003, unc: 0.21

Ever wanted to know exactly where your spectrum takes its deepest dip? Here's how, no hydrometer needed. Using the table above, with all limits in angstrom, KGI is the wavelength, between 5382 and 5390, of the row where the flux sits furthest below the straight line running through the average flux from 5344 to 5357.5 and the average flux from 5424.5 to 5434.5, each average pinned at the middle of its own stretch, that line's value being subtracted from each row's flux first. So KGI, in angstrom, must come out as 5384.06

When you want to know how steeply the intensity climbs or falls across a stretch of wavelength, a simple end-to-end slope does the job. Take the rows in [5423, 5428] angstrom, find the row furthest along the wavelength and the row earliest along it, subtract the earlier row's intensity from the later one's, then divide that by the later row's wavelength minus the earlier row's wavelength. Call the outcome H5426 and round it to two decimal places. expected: 0.11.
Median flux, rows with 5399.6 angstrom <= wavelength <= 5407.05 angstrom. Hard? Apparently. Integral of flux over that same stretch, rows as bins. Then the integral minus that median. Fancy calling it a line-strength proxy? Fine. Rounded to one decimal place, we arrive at 13.8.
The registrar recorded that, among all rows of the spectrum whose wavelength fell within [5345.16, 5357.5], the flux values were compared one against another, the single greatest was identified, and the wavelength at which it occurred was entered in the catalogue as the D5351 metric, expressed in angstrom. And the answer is 5356.86 angstrom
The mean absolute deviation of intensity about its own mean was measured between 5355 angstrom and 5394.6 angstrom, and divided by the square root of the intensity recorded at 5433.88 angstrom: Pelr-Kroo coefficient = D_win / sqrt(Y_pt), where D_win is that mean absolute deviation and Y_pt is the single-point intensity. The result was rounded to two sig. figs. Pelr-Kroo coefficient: 0.16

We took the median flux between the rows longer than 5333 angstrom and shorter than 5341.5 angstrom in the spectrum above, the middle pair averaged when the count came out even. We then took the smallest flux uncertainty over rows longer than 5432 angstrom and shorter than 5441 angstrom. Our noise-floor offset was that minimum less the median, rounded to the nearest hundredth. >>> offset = -2.01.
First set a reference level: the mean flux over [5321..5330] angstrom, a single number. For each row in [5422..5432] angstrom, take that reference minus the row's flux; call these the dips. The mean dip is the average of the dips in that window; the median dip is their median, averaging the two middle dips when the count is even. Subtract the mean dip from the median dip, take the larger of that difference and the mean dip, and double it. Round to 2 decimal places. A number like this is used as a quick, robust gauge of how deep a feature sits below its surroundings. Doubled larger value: -0.22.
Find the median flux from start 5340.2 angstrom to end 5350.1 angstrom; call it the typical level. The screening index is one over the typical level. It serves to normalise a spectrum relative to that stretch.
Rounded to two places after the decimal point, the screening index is 0.46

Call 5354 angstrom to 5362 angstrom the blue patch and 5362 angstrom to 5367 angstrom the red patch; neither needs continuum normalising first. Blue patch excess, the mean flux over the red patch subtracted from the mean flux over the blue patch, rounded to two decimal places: 0.18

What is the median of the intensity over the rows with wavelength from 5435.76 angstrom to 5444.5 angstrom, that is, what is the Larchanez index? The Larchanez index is 2.6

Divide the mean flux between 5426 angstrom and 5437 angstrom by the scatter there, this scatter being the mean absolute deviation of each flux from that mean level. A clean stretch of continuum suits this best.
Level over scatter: 7.2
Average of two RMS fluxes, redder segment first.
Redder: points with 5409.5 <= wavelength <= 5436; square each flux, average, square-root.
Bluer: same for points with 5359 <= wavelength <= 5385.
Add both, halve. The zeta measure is 2.44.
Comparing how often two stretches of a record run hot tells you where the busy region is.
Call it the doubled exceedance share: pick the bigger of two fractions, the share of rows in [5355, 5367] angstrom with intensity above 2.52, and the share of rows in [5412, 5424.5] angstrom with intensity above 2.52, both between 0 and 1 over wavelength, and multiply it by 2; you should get 1.2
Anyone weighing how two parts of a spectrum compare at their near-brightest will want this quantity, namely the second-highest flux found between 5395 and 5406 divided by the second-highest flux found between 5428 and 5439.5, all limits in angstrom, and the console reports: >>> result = 0.954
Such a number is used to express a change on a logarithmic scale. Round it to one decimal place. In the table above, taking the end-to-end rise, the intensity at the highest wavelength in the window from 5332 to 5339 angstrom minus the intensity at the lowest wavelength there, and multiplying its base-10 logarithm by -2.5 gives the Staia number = 6.7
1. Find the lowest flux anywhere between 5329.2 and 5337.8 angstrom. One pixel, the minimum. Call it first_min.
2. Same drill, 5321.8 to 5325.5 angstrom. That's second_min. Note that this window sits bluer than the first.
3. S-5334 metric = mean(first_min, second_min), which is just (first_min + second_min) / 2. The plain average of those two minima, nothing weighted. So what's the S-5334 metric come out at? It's 1.80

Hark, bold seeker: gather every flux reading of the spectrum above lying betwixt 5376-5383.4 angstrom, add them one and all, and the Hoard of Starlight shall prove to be 15.7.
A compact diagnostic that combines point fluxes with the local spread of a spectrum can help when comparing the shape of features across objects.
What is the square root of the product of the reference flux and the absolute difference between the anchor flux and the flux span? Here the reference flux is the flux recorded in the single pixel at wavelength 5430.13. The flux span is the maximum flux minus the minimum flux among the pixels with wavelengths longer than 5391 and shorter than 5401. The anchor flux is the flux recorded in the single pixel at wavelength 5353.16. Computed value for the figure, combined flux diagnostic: 1.4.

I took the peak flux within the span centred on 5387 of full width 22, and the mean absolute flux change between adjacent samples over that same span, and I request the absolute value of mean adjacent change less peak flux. 2.76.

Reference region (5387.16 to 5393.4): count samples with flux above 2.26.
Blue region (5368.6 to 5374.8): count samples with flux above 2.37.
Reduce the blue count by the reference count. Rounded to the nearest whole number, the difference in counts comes -2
